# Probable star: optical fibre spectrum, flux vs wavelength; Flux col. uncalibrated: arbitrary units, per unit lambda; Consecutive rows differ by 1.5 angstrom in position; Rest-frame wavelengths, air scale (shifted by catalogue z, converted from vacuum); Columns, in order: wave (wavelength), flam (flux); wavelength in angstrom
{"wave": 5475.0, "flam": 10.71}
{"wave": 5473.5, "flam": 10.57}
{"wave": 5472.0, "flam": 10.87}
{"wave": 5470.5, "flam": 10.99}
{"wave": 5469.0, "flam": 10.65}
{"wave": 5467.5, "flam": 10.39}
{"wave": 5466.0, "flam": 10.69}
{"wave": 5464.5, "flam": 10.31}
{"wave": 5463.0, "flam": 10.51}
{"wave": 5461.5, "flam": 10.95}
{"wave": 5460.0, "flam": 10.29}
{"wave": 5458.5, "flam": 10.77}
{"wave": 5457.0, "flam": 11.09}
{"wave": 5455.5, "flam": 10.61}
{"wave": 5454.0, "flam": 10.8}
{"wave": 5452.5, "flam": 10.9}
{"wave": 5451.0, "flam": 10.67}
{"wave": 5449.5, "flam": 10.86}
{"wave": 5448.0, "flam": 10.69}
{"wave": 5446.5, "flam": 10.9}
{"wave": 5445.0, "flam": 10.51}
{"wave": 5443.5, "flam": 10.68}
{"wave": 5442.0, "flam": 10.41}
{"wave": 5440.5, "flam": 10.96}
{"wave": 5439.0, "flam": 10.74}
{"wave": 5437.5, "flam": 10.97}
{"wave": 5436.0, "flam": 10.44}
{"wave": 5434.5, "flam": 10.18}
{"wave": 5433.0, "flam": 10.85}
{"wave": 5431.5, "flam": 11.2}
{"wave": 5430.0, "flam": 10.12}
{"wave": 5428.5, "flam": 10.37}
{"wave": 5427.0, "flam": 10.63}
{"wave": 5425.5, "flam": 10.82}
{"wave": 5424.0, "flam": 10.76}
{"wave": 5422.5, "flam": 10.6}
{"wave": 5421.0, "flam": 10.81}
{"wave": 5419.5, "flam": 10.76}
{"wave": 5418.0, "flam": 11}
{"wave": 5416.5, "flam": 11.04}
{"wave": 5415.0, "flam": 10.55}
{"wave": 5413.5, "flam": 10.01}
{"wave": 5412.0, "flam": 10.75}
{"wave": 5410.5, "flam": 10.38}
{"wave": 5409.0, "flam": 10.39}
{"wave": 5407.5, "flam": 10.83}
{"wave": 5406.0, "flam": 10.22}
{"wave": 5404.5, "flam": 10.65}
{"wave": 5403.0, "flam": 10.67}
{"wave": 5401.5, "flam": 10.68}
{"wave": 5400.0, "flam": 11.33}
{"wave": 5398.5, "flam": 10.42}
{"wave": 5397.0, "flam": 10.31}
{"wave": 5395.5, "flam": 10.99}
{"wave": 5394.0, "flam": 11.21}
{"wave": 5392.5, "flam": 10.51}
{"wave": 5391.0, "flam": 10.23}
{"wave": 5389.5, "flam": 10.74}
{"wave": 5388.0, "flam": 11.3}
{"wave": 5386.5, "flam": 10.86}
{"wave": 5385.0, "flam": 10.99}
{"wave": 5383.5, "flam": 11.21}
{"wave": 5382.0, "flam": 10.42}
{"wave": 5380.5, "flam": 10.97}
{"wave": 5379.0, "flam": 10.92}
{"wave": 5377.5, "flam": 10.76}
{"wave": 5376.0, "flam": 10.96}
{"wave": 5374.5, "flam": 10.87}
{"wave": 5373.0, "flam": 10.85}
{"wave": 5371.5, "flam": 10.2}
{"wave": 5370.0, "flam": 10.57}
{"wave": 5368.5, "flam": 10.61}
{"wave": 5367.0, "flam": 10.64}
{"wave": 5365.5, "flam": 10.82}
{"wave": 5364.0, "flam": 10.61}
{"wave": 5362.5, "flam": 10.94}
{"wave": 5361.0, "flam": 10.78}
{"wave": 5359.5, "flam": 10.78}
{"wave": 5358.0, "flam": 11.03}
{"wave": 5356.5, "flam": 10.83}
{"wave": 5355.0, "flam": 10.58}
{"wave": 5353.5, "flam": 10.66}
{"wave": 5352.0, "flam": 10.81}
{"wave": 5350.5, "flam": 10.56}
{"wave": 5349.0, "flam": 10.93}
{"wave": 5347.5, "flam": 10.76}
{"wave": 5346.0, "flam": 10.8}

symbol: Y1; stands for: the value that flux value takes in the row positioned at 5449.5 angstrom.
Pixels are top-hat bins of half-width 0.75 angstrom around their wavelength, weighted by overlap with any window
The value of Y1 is 10.86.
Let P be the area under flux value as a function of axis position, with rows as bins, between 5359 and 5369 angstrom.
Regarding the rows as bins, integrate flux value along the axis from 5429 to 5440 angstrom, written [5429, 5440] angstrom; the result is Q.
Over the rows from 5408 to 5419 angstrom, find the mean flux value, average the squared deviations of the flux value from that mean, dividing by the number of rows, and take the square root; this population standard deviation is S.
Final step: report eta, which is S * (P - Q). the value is -3.30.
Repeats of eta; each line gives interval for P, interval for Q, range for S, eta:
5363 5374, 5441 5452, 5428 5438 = -0.25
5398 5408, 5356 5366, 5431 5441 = -0.45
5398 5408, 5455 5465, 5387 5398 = 0.13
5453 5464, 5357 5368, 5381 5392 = -0.34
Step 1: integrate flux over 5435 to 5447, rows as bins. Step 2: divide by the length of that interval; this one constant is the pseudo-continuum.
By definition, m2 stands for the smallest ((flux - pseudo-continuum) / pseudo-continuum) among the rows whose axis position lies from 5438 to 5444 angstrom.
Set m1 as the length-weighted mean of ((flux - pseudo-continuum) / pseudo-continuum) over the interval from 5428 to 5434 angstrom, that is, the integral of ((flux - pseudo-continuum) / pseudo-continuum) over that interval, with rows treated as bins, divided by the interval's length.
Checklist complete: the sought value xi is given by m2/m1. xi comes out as 5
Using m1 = -0.006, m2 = -0.026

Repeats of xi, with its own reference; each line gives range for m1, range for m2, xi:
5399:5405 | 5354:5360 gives -1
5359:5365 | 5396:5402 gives -4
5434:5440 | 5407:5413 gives 4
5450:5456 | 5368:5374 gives -7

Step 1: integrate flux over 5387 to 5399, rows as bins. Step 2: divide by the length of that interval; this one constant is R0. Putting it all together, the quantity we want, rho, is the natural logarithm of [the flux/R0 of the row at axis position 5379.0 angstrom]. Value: 0.02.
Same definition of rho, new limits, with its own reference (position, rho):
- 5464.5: -0.04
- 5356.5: 0.01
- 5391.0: -0.05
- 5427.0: -0.01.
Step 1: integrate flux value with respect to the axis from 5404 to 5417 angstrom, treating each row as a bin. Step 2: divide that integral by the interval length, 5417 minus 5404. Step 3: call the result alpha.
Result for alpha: 10.52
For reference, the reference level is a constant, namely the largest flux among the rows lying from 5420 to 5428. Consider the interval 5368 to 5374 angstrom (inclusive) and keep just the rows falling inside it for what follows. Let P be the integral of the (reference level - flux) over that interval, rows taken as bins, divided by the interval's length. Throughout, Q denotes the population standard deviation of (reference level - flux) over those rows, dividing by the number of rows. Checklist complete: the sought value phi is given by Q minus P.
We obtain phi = 0.0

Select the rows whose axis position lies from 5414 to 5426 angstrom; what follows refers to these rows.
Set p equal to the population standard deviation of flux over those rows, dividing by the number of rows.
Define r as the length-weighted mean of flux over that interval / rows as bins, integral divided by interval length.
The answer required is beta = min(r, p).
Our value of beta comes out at 0.16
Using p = 0.16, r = 10.78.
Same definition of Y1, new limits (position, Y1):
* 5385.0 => 10.99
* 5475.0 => 10.71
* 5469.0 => 10.65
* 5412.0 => 10.75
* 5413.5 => 10.01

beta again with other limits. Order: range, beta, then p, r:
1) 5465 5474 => 0.20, 0.20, 10.69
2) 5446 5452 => 0.10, 0.10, 10.78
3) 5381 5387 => 0.29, 0.29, 10.87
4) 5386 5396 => 0.35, 0.35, 10.83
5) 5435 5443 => 0.24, 0.24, 10.69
